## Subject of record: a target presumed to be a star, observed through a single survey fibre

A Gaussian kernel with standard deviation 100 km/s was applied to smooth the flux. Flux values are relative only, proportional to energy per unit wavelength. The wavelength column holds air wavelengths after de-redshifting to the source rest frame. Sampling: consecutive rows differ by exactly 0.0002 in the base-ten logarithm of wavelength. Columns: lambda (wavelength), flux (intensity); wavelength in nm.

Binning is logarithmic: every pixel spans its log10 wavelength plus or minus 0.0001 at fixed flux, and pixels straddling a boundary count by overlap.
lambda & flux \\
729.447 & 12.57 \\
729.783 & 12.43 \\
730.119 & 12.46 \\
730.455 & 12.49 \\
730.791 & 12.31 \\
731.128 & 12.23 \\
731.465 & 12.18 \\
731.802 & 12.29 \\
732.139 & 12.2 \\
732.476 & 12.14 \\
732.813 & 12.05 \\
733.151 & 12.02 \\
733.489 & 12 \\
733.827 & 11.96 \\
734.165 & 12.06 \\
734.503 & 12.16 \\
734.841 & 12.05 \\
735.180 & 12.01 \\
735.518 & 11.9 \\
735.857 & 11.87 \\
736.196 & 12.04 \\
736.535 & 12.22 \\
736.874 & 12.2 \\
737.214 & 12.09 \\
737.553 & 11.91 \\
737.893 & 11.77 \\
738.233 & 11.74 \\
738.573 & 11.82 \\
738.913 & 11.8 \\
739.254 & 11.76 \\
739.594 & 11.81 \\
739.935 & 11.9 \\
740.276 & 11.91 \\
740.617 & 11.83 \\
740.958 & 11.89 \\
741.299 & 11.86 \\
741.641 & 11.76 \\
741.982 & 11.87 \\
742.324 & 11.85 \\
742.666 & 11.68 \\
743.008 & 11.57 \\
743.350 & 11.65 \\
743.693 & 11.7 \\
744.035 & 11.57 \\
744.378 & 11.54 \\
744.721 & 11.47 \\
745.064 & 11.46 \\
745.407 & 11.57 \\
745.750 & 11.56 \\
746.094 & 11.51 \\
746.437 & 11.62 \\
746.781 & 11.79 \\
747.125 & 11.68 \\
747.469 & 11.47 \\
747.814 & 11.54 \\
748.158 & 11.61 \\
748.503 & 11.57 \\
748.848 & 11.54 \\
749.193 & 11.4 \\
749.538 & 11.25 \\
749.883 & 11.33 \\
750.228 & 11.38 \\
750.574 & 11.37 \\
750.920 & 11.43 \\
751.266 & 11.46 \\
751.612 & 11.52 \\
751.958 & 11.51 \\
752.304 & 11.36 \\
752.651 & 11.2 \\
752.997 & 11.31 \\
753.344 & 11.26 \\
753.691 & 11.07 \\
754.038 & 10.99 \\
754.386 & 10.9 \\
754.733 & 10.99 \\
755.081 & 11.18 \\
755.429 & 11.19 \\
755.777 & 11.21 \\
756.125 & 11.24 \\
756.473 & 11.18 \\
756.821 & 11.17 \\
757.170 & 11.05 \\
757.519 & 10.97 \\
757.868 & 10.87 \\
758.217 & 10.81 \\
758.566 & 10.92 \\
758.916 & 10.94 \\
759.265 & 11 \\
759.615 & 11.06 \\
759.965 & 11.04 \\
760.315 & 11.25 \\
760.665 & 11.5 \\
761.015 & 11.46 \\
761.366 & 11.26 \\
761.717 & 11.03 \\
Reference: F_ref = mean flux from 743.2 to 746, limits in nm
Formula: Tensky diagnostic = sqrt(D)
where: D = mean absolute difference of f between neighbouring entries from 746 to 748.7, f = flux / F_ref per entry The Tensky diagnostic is 0.0982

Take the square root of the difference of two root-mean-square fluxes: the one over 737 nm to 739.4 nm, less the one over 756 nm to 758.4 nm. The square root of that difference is 0.9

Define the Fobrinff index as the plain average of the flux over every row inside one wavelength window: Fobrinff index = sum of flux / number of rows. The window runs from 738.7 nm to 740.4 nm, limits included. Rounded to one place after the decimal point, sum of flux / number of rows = 11.8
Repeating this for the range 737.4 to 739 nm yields 11.8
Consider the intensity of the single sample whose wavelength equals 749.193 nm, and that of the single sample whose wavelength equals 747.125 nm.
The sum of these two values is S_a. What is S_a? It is 23.08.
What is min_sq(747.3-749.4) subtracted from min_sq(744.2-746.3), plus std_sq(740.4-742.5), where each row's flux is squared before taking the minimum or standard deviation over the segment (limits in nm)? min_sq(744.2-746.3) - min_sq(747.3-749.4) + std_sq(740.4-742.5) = 2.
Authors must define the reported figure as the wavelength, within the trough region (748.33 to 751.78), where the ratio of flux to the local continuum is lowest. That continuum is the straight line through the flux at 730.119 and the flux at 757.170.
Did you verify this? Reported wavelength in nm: 749.538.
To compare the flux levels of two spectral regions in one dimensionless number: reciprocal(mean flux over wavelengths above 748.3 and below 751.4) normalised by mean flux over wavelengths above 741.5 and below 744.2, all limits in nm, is 0.0075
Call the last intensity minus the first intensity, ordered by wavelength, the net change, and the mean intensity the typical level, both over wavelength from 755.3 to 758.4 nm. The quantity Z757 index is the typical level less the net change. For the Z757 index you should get 11.5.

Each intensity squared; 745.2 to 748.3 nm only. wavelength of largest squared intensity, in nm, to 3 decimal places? 746.781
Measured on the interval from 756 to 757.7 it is 756.125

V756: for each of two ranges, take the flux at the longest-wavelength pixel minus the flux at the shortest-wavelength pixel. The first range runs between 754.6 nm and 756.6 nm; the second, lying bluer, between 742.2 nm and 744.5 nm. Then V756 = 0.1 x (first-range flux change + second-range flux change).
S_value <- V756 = -0.01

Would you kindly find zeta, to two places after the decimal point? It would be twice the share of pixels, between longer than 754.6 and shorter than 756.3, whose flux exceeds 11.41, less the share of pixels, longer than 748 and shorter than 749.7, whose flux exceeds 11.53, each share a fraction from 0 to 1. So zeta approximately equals -0.60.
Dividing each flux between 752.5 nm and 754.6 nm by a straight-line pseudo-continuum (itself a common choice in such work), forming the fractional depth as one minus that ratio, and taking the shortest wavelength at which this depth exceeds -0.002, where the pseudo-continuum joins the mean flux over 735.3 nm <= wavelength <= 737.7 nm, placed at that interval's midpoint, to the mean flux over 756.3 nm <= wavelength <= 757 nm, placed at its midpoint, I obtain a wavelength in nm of 752.651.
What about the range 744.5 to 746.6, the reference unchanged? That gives 744.721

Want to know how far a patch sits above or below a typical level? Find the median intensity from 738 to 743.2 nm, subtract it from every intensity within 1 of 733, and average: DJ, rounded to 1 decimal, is 0.2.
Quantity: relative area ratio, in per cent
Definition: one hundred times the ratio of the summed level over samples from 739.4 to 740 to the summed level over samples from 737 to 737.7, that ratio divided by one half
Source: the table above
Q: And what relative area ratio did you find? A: 198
